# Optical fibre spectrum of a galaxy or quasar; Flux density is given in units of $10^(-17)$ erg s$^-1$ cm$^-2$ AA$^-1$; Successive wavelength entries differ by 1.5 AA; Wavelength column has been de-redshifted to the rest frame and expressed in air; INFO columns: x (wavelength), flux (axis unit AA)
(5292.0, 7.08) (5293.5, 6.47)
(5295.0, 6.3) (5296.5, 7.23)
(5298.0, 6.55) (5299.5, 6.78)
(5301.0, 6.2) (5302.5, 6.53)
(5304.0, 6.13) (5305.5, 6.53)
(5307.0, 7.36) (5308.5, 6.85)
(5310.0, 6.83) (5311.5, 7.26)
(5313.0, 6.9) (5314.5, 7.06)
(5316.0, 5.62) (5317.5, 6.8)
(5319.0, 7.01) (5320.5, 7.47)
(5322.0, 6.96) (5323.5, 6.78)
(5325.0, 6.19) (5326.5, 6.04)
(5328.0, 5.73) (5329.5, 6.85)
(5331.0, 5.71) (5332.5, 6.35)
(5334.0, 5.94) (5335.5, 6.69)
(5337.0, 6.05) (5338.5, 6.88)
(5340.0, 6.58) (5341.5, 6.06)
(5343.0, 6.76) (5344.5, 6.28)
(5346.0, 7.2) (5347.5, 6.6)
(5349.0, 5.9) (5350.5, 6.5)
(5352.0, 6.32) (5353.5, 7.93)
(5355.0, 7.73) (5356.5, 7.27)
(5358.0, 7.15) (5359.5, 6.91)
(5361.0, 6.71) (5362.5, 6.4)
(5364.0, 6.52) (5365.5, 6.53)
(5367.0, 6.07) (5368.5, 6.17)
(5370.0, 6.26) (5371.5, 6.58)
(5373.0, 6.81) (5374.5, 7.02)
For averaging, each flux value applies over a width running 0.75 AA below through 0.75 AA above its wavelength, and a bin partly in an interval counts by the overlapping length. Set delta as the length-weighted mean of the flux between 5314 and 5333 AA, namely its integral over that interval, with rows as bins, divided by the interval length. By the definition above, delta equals 6.50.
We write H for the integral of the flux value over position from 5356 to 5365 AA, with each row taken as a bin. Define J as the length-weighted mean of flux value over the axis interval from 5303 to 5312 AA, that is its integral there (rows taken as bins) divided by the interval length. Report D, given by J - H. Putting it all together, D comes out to -54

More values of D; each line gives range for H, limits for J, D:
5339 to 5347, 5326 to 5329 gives -47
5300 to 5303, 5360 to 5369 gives -13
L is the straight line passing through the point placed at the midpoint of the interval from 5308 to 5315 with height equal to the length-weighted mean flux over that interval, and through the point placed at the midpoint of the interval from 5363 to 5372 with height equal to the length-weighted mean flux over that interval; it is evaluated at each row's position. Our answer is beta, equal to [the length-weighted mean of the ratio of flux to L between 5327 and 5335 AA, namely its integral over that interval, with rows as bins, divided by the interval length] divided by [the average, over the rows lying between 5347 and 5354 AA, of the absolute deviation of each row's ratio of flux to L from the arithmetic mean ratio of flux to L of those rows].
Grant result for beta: 11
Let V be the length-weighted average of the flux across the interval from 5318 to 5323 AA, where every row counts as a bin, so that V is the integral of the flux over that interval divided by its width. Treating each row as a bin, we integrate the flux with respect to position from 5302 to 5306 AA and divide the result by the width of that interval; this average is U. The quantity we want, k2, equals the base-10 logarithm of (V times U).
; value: 1.66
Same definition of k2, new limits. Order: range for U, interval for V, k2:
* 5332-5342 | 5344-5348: 1.63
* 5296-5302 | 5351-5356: 1.69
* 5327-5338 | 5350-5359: 1.65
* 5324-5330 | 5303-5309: 1.62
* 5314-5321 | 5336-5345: 1.64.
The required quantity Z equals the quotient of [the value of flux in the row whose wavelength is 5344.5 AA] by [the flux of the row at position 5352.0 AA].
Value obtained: 0.99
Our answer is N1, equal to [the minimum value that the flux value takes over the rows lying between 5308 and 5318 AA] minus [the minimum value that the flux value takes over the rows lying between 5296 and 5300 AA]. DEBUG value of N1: -0.9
